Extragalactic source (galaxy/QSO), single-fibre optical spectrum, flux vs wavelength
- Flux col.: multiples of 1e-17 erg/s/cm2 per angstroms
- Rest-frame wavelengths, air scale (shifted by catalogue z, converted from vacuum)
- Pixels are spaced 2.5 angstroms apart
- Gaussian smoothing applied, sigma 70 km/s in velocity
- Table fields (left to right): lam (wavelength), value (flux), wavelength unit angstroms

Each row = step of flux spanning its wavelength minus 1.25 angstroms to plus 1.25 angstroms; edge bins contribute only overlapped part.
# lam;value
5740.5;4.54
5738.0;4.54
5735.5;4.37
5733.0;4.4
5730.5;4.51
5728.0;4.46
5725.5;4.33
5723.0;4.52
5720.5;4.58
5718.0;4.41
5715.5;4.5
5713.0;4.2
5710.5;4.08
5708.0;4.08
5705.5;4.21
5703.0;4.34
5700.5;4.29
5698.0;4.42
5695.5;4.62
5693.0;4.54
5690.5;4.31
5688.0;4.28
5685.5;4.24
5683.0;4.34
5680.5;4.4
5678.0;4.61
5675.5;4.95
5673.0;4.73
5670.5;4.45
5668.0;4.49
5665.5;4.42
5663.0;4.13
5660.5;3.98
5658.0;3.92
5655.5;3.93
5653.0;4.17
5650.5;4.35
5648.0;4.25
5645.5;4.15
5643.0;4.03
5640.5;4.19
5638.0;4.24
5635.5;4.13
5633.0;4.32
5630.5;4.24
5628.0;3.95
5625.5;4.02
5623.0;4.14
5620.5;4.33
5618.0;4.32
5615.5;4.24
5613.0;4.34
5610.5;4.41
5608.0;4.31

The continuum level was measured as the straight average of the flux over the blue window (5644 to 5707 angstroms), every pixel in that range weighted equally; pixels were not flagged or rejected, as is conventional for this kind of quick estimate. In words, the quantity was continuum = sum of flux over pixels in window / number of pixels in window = 4.34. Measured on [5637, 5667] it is 4.15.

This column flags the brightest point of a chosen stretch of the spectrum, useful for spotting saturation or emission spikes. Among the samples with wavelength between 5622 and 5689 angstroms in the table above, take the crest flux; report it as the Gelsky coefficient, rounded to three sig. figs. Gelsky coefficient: 4.95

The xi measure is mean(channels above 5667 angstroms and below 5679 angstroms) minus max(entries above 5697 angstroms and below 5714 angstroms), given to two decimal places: 0.23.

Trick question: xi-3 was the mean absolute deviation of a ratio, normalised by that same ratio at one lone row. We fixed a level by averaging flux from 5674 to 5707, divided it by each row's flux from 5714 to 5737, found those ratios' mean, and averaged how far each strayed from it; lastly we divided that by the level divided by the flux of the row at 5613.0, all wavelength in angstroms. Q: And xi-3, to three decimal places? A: 0.015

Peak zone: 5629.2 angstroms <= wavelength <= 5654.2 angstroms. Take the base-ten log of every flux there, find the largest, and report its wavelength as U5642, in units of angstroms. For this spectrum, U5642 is 5650.5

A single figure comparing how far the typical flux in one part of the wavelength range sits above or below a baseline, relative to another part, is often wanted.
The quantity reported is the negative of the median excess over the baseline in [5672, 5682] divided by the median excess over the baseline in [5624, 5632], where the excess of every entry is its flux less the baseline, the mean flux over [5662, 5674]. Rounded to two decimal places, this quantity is 0.53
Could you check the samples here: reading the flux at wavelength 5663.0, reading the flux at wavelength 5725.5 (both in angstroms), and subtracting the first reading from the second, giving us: 0.20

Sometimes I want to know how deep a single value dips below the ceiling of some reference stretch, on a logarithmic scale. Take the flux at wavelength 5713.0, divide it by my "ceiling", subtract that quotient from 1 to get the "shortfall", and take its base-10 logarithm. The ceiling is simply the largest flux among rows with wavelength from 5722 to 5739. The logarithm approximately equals -1.13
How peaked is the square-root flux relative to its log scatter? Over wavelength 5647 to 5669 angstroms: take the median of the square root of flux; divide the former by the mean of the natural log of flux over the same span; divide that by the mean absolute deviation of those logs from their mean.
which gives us 35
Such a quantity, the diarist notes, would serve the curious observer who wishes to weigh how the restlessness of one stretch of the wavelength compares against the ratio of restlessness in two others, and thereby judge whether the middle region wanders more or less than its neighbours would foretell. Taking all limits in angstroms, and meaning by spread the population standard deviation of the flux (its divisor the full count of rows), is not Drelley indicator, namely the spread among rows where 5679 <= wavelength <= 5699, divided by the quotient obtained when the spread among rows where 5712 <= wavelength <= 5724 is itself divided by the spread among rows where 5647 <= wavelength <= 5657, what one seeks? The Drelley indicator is 0.143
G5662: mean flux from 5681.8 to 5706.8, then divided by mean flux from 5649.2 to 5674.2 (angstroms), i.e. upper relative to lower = 1.02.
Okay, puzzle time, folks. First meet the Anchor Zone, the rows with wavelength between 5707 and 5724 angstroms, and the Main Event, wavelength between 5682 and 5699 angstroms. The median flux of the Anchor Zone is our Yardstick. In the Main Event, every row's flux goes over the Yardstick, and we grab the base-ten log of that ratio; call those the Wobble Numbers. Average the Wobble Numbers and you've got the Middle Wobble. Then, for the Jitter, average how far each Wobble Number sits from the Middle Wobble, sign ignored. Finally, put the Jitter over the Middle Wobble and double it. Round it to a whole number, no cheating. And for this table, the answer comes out -12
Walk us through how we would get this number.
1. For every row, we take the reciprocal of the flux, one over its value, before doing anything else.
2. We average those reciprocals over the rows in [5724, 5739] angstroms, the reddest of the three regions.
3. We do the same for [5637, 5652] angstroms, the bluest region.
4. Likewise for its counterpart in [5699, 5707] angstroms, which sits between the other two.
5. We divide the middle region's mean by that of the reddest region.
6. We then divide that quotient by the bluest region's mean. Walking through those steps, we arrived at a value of 4.35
